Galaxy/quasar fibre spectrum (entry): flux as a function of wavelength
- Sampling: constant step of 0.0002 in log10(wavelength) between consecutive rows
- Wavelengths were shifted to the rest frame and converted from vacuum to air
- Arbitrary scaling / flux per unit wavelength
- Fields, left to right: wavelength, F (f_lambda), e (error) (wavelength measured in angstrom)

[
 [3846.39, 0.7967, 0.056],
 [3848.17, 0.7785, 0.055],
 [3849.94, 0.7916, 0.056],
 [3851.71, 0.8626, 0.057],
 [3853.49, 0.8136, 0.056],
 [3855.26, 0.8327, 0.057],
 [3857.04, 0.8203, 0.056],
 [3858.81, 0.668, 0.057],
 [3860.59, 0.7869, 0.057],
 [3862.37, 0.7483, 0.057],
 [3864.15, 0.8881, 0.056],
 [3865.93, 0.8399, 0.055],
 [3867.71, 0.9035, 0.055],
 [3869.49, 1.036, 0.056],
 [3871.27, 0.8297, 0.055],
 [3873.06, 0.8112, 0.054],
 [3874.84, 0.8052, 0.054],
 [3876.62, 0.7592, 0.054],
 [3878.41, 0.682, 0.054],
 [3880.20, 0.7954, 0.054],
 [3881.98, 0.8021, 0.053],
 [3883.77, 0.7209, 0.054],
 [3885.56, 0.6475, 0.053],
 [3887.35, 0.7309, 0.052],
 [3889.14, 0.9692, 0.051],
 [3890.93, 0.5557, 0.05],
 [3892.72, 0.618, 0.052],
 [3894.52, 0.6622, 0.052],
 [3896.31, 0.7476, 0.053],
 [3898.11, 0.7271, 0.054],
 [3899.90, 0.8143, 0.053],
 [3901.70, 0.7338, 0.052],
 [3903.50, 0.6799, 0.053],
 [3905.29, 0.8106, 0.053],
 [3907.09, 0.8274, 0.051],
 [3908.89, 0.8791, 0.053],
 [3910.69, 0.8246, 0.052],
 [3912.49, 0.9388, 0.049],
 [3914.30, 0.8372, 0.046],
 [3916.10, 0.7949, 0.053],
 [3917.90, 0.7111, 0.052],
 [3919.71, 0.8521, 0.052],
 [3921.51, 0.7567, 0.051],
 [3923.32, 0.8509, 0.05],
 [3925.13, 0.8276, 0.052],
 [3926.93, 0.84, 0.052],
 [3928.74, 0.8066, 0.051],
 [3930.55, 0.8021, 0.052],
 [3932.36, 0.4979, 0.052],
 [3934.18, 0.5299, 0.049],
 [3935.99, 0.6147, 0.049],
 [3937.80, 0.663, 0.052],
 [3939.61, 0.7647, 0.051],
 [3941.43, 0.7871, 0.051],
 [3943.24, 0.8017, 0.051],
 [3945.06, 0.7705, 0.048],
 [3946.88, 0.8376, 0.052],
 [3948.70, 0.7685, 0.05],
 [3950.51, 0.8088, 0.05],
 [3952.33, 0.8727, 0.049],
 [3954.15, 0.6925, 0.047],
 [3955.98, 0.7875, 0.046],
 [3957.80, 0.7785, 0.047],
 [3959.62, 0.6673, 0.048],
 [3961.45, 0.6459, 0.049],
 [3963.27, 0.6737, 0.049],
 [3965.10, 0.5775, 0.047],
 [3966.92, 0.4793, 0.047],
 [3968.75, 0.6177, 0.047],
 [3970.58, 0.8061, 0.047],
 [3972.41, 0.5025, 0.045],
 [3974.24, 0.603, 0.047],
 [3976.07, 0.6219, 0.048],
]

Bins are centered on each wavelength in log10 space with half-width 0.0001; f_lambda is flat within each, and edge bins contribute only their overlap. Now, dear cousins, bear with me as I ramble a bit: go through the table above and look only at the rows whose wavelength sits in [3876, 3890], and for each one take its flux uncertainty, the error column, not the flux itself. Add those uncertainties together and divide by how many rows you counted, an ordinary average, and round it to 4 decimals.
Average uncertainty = 0.0531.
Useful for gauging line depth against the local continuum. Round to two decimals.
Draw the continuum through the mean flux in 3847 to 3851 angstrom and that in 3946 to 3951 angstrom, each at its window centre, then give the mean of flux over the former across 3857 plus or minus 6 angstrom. 1.00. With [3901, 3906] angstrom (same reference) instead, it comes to 0.93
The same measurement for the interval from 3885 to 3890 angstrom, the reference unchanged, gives 0.99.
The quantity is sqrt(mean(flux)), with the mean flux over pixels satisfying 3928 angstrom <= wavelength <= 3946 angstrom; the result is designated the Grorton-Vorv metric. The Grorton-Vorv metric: 0.84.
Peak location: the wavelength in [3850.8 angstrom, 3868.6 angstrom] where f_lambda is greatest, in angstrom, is 3867.71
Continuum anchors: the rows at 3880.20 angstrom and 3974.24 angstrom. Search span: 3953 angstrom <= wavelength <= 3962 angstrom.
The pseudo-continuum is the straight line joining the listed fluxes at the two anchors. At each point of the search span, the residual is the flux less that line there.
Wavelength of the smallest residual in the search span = 3961.45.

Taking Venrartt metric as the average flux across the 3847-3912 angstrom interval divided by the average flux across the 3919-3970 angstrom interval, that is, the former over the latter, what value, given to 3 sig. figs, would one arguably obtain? 1.08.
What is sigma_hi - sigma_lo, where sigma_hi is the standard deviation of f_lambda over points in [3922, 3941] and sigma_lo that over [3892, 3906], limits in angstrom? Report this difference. 0.06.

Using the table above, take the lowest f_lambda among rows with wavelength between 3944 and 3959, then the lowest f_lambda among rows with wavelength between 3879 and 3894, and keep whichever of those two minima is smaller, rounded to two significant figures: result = 0.56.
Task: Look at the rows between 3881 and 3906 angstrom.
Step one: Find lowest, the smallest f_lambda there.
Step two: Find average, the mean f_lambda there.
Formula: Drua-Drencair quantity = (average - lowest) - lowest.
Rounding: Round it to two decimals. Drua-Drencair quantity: -0.38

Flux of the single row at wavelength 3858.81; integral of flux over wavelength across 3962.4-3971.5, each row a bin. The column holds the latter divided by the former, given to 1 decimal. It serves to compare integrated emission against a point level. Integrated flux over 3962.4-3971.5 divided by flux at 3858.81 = 8.6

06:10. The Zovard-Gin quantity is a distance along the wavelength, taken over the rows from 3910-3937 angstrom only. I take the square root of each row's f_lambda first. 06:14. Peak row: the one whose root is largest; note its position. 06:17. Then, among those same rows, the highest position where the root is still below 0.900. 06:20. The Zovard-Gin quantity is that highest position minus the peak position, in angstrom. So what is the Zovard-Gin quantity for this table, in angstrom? 23.5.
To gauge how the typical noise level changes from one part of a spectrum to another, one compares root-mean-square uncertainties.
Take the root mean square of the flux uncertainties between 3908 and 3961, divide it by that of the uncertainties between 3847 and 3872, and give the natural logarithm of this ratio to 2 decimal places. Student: -0.11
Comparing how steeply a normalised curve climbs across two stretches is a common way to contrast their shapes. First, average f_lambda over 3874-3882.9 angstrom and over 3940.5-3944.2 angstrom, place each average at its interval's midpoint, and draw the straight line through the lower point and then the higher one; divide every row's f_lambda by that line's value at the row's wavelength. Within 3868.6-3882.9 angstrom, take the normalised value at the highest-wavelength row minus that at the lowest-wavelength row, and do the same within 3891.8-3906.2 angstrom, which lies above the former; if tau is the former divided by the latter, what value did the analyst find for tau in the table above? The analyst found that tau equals -1.3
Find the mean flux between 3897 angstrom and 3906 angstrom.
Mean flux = 0.75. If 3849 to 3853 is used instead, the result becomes 0.83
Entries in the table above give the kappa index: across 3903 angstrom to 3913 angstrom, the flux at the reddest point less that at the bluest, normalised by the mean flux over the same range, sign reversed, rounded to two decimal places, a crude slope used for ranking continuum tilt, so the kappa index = -0.31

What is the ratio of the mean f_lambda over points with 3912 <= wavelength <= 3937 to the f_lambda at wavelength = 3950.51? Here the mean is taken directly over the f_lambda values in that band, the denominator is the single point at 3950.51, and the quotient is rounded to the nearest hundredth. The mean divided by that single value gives 0.94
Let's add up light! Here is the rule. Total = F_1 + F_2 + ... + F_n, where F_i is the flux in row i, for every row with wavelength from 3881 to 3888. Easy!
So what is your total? 2.90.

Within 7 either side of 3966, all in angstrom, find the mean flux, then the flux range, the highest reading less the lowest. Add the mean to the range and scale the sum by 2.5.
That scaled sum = 2.37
